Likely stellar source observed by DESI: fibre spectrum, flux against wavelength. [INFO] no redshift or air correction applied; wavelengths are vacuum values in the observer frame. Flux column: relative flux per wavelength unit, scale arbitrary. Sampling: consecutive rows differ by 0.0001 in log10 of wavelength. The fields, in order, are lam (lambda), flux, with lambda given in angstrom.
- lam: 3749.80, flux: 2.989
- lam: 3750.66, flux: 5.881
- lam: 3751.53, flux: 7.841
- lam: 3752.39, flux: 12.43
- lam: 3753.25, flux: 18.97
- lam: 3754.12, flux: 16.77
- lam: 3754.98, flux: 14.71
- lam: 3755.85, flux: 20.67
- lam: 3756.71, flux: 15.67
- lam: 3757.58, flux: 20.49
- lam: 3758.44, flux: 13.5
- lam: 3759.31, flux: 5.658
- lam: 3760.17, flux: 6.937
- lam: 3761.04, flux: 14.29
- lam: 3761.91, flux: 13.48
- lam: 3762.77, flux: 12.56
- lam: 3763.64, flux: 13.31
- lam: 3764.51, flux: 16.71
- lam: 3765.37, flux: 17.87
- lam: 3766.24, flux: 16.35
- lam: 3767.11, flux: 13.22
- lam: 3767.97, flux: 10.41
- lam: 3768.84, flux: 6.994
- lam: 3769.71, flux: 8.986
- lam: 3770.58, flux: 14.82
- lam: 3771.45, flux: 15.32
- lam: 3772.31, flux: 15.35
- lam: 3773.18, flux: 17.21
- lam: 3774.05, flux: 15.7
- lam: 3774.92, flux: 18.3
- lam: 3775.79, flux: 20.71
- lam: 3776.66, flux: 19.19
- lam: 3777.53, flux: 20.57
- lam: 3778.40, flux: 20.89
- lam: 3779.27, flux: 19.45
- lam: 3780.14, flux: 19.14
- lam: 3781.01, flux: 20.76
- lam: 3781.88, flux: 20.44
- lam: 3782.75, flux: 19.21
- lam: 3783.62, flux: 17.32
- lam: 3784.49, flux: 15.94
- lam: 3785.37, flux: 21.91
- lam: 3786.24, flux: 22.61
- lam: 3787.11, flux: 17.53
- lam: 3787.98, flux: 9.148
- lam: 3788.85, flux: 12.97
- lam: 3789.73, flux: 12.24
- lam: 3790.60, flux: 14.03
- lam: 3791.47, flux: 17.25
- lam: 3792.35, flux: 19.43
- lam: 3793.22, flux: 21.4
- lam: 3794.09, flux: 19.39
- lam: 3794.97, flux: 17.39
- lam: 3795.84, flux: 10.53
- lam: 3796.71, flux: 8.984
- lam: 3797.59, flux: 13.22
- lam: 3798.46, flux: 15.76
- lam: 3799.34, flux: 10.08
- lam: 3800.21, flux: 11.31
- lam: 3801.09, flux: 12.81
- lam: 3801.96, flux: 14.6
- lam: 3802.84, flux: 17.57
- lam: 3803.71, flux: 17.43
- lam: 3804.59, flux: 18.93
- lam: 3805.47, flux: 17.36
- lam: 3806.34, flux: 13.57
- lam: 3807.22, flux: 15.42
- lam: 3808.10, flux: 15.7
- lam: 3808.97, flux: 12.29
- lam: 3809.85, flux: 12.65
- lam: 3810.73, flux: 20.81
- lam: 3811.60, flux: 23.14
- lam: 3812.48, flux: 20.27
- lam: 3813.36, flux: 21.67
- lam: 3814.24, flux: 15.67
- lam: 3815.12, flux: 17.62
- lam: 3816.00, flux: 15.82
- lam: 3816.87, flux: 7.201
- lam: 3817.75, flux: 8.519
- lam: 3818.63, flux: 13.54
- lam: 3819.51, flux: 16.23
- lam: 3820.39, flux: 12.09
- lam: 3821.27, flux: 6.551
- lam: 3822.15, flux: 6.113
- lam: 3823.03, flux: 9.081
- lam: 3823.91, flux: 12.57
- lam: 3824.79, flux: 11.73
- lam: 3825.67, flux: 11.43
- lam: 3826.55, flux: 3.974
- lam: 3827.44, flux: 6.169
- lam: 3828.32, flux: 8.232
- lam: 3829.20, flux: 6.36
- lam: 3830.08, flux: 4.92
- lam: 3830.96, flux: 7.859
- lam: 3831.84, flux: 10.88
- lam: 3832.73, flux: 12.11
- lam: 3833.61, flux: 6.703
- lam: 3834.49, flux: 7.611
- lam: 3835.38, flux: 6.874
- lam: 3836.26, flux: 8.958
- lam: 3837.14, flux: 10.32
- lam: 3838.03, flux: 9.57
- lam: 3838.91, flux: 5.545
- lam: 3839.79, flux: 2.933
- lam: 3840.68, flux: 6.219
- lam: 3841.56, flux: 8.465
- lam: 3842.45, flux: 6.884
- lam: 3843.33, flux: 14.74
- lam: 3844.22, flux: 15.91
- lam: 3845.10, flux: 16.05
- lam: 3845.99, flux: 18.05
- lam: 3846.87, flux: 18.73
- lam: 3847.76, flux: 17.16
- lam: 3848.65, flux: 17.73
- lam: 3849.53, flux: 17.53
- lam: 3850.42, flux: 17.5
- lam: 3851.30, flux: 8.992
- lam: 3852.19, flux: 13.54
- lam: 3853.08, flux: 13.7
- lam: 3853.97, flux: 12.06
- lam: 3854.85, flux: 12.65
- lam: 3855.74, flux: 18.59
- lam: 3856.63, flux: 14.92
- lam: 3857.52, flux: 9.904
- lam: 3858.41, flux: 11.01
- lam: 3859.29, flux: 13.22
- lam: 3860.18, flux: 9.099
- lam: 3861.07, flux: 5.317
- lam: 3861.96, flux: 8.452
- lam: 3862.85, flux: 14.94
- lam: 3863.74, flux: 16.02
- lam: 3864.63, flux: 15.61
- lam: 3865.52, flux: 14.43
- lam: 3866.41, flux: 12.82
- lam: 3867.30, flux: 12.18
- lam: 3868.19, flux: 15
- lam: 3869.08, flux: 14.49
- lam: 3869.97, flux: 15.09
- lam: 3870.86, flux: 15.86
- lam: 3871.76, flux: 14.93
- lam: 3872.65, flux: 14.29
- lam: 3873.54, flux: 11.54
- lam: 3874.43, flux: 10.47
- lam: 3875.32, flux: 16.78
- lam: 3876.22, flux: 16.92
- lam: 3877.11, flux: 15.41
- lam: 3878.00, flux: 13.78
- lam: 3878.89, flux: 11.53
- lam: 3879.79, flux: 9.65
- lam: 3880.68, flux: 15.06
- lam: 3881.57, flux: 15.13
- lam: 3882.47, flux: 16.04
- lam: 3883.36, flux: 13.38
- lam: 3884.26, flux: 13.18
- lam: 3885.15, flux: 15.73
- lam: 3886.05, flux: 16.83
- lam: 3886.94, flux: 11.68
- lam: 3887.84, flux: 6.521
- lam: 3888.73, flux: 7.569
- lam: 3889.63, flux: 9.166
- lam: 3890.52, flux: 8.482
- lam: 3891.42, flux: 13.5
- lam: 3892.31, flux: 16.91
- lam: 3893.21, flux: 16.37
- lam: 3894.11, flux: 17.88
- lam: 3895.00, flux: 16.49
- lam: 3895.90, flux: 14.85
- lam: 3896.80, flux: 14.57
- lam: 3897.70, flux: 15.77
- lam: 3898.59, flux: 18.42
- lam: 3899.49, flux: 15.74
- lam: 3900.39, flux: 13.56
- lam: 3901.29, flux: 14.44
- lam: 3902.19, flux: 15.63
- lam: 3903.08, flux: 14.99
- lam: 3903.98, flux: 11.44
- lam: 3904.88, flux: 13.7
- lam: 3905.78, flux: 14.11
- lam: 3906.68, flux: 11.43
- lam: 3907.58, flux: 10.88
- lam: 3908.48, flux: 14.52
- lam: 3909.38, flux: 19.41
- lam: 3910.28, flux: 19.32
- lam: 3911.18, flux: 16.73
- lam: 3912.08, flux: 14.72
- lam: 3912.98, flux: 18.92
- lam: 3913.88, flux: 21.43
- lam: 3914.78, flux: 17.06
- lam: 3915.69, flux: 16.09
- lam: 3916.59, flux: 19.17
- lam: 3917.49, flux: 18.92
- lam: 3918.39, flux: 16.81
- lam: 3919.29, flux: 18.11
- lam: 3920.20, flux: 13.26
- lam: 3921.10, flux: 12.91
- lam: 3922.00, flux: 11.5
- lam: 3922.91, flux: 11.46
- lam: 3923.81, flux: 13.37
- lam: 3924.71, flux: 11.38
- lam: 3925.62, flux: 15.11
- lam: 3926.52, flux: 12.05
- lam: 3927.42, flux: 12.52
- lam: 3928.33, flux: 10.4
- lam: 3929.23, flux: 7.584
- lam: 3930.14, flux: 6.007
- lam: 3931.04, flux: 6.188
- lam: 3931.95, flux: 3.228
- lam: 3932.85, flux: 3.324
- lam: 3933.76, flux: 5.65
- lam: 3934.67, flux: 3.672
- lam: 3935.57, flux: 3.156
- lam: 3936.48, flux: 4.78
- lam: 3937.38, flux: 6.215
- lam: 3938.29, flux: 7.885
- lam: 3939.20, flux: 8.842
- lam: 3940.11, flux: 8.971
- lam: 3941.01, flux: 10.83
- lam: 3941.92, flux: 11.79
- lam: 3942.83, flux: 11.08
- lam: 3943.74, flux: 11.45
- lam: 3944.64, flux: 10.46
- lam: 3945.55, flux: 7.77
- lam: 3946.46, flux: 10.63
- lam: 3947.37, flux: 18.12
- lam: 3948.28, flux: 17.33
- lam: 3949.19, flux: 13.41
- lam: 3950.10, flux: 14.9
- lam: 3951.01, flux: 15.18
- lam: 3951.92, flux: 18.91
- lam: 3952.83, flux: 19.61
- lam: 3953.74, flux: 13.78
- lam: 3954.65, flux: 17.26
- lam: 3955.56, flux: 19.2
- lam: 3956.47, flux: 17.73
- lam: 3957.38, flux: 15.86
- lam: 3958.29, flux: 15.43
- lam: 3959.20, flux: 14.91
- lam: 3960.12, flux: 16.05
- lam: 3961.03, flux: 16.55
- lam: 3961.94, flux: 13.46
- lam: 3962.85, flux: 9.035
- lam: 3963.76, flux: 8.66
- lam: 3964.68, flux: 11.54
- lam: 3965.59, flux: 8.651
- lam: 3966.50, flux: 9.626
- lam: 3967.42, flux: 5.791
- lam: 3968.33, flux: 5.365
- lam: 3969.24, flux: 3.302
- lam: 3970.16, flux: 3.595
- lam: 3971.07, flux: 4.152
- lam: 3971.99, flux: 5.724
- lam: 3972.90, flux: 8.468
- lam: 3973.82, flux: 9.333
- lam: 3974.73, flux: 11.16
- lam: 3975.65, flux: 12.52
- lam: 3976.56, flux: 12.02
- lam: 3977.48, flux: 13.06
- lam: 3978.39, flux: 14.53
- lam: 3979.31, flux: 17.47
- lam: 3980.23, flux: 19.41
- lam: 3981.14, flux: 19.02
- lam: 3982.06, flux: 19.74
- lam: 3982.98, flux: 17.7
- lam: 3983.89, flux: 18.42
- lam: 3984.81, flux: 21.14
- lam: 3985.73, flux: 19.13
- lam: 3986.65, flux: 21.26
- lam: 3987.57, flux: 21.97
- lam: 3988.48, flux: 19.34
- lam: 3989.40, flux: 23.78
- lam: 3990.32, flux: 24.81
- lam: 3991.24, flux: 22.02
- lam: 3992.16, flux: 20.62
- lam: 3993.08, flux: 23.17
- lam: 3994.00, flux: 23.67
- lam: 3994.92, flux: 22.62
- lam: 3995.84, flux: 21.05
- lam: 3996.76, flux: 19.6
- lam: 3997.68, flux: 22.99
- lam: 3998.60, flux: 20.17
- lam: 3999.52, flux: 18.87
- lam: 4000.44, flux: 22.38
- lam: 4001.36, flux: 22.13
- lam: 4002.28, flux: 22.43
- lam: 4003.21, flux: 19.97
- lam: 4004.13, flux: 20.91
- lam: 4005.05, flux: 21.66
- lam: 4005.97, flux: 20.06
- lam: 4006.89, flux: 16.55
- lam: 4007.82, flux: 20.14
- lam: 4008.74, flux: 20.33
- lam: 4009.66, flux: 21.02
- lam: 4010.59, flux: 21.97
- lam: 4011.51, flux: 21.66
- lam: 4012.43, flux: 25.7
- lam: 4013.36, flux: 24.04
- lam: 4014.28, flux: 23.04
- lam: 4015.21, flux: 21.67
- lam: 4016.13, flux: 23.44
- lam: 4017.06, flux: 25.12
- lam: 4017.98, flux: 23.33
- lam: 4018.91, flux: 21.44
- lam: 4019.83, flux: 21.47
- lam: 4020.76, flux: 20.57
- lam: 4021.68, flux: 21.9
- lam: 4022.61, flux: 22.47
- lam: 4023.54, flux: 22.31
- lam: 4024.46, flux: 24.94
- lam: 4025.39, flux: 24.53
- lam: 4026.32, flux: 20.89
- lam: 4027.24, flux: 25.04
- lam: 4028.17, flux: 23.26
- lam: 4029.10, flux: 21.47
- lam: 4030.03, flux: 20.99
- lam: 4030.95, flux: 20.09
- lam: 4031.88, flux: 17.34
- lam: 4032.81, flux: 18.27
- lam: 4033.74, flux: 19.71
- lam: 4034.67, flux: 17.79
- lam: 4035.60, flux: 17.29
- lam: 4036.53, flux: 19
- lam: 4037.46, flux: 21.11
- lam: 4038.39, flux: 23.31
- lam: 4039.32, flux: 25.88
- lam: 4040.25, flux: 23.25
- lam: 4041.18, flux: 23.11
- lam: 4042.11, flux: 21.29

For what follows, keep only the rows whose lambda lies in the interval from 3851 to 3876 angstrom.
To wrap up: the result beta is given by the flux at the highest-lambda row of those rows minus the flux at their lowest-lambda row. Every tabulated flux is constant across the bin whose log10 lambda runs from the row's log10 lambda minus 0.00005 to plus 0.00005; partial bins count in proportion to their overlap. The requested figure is 8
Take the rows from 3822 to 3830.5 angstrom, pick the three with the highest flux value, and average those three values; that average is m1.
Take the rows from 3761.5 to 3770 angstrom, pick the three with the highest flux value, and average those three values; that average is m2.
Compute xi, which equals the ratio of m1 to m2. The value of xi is 0.7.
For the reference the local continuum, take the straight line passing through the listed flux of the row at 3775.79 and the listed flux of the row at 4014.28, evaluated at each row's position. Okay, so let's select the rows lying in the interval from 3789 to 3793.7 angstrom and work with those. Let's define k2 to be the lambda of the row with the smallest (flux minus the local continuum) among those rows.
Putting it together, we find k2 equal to 3789.73 angstrom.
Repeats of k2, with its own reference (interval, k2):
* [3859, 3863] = 3861.07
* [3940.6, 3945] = 3944.64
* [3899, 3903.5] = 3900.39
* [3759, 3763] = 3759.31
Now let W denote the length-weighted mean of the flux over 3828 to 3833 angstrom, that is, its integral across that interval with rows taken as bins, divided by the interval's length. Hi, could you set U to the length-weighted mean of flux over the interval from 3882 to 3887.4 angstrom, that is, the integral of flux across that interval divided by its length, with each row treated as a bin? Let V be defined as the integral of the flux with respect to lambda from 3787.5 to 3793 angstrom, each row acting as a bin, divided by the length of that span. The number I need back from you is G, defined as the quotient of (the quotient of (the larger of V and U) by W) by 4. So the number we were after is 0.438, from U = 14.4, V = 14.5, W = 8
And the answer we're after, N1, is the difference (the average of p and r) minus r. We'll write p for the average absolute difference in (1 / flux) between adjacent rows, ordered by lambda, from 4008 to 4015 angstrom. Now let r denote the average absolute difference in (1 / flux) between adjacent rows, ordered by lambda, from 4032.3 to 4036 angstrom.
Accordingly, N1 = -0.001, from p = 0.003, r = 0.004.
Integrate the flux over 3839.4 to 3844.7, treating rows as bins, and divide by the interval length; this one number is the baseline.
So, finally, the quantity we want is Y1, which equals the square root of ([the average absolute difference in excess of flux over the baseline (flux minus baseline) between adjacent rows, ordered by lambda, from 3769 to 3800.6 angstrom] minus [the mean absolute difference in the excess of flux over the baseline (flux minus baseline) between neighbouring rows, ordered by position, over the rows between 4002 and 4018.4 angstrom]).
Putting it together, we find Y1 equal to 0.9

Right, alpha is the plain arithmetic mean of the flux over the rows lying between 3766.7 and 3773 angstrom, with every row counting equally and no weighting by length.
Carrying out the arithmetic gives 12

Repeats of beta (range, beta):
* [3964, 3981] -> 8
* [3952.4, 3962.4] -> -6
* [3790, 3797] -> -5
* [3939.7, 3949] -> 8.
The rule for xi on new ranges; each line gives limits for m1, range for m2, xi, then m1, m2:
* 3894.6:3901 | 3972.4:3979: 1.3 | 16.9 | 13.4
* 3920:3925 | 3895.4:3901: 0.8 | 13.2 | 16.6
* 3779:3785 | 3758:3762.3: 1.5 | 20.2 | 13.8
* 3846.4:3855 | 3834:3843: 1.9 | 18.0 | 9.6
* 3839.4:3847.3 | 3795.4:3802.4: 1.2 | 17.6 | 14.5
